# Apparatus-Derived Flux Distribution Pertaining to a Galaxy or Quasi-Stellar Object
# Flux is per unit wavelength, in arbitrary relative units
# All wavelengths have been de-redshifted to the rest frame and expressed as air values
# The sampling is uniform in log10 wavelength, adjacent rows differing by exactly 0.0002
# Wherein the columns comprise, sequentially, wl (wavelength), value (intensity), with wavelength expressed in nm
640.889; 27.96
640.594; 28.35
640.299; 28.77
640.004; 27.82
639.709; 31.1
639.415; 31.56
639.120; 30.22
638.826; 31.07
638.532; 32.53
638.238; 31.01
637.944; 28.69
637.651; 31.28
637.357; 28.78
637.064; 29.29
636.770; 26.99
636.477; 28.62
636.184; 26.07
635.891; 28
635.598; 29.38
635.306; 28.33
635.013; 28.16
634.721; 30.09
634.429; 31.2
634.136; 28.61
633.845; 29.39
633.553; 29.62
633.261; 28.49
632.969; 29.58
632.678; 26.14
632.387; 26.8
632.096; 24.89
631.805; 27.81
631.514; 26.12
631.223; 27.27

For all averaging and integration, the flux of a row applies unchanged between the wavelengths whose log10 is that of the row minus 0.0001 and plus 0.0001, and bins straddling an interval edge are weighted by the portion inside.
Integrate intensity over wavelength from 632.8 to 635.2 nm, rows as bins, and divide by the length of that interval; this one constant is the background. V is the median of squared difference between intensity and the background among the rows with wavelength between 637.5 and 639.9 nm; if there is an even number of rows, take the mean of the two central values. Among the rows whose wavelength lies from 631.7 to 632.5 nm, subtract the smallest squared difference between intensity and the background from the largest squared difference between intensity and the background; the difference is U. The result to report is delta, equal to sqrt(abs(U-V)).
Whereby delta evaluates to 3.80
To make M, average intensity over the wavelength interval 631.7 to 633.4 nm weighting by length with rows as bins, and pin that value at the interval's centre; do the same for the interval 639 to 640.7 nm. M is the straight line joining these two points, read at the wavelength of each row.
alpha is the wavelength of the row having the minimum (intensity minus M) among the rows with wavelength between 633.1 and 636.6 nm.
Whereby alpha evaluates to 636.184 nm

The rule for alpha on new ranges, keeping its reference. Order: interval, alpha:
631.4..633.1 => 632.096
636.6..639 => 636.770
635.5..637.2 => 636.184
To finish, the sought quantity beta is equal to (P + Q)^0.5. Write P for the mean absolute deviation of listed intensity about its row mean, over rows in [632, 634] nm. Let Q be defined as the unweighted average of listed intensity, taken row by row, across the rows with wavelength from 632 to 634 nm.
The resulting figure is 5.43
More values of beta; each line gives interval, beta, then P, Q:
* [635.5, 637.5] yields 5.40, 0.98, 28.2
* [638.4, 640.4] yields 5.63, 1.29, 30.4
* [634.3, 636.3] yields 5.48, 1.27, 28.7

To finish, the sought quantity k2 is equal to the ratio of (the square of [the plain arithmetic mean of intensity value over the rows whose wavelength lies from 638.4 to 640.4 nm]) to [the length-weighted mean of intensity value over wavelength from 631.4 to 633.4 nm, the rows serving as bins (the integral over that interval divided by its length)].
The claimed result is 34.1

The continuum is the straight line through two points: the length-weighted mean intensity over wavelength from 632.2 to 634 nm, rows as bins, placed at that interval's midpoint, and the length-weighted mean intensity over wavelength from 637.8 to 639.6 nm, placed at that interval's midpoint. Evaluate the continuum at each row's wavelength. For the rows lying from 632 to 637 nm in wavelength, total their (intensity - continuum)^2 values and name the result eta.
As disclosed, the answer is 52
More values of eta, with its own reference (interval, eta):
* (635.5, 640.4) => 58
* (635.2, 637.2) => 28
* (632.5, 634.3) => 8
